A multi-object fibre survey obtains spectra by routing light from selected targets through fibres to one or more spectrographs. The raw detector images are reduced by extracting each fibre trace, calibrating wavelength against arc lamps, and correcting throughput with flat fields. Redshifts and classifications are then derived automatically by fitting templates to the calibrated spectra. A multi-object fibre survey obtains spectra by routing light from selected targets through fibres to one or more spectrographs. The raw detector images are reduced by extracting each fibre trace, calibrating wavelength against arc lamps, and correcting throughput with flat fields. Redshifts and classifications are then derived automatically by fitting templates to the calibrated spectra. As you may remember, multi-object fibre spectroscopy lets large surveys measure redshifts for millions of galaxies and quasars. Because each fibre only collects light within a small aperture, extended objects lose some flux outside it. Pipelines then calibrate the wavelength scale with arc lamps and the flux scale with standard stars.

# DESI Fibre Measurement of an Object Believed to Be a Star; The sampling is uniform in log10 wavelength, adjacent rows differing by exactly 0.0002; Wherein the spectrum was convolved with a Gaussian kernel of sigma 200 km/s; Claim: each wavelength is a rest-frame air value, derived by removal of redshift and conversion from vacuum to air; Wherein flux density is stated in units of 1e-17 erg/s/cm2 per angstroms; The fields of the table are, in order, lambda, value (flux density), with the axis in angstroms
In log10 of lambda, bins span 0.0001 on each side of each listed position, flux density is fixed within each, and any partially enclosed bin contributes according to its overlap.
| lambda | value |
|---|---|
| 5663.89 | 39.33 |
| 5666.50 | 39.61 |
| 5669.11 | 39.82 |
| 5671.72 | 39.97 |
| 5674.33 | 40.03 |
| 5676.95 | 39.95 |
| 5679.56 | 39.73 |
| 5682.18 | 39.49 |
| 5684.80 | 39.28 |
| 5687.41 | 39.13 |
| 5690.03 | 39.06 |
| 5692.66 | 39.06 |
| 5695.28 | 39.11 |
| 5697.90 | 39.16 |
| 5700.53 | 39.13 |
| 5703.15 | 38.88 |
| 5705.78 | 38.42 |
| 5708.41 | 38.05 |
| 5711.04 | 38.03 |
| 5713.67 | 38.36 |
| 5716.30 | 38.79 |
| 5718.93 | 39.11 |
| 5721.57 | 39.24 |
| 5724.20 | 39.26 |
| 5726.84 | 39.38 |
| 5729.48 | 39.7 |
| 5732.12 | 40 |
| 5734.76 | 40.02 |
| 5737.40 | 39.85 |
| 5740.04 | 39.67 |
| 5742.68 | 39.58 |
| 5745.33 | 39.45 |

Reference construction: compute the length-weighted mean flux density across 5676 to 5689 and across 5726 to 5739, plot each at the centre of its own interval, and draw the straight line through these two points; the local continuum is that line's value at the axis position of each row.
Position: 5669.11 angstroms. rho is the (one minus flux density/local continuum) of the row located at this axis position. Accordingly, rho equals -0.010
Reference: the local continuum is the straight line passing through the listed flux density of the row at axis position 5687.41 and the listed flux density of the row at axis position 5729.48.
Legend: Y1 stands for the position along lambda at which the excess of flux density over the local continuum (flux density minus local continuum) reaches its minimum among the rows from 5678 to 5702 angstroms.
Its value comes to 5700.53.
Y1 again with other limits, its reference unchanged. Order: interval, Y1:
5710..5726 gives 5711.04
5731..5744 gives 5742.68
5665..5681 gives 5679.56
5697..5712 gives 5711.04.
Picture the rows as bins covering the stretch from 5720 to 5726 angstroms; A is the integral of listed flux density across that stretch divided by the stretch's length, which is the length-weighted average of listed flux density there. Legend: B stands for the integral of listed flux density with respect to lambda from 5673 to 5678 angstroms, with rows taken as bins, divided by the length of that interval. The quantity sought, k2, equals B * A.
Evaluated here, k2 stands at 1568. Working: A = 39.2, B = 40.0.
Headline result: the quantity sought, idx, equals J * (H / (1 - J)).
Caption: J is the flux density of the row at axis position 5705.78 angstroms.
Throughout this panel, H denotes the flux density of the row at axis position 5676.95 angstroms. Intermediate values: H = 39.95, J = 38.42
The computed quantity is -41.0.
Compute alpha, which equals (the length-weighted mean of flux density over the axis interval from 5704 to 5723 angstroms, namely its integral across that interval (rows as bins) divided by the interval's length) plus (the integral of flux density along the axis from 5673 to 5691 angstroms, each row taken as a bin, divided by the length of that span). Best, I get 78.1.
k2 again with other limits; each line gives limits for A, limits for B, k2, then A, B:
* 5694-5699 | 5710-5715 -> 1497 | 39.2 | 38.2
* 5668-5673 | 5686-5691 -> 1563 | 39.9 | 39.2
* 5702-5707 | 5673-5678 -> 1543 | 38.6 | 40.0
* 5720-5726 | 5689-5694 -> 1530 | 39.2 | 39.0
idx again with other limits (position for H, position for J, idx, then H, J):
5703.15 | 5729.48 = -39.9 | 38.88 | 39.7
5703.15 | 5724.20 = -39.9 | 38.88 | 39.26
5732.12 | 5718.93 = -41.0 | 40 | 39.11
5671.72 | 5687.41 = -41.0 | 39.97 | 39.13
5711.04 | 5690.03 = -39.0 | 38.03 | 39.06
